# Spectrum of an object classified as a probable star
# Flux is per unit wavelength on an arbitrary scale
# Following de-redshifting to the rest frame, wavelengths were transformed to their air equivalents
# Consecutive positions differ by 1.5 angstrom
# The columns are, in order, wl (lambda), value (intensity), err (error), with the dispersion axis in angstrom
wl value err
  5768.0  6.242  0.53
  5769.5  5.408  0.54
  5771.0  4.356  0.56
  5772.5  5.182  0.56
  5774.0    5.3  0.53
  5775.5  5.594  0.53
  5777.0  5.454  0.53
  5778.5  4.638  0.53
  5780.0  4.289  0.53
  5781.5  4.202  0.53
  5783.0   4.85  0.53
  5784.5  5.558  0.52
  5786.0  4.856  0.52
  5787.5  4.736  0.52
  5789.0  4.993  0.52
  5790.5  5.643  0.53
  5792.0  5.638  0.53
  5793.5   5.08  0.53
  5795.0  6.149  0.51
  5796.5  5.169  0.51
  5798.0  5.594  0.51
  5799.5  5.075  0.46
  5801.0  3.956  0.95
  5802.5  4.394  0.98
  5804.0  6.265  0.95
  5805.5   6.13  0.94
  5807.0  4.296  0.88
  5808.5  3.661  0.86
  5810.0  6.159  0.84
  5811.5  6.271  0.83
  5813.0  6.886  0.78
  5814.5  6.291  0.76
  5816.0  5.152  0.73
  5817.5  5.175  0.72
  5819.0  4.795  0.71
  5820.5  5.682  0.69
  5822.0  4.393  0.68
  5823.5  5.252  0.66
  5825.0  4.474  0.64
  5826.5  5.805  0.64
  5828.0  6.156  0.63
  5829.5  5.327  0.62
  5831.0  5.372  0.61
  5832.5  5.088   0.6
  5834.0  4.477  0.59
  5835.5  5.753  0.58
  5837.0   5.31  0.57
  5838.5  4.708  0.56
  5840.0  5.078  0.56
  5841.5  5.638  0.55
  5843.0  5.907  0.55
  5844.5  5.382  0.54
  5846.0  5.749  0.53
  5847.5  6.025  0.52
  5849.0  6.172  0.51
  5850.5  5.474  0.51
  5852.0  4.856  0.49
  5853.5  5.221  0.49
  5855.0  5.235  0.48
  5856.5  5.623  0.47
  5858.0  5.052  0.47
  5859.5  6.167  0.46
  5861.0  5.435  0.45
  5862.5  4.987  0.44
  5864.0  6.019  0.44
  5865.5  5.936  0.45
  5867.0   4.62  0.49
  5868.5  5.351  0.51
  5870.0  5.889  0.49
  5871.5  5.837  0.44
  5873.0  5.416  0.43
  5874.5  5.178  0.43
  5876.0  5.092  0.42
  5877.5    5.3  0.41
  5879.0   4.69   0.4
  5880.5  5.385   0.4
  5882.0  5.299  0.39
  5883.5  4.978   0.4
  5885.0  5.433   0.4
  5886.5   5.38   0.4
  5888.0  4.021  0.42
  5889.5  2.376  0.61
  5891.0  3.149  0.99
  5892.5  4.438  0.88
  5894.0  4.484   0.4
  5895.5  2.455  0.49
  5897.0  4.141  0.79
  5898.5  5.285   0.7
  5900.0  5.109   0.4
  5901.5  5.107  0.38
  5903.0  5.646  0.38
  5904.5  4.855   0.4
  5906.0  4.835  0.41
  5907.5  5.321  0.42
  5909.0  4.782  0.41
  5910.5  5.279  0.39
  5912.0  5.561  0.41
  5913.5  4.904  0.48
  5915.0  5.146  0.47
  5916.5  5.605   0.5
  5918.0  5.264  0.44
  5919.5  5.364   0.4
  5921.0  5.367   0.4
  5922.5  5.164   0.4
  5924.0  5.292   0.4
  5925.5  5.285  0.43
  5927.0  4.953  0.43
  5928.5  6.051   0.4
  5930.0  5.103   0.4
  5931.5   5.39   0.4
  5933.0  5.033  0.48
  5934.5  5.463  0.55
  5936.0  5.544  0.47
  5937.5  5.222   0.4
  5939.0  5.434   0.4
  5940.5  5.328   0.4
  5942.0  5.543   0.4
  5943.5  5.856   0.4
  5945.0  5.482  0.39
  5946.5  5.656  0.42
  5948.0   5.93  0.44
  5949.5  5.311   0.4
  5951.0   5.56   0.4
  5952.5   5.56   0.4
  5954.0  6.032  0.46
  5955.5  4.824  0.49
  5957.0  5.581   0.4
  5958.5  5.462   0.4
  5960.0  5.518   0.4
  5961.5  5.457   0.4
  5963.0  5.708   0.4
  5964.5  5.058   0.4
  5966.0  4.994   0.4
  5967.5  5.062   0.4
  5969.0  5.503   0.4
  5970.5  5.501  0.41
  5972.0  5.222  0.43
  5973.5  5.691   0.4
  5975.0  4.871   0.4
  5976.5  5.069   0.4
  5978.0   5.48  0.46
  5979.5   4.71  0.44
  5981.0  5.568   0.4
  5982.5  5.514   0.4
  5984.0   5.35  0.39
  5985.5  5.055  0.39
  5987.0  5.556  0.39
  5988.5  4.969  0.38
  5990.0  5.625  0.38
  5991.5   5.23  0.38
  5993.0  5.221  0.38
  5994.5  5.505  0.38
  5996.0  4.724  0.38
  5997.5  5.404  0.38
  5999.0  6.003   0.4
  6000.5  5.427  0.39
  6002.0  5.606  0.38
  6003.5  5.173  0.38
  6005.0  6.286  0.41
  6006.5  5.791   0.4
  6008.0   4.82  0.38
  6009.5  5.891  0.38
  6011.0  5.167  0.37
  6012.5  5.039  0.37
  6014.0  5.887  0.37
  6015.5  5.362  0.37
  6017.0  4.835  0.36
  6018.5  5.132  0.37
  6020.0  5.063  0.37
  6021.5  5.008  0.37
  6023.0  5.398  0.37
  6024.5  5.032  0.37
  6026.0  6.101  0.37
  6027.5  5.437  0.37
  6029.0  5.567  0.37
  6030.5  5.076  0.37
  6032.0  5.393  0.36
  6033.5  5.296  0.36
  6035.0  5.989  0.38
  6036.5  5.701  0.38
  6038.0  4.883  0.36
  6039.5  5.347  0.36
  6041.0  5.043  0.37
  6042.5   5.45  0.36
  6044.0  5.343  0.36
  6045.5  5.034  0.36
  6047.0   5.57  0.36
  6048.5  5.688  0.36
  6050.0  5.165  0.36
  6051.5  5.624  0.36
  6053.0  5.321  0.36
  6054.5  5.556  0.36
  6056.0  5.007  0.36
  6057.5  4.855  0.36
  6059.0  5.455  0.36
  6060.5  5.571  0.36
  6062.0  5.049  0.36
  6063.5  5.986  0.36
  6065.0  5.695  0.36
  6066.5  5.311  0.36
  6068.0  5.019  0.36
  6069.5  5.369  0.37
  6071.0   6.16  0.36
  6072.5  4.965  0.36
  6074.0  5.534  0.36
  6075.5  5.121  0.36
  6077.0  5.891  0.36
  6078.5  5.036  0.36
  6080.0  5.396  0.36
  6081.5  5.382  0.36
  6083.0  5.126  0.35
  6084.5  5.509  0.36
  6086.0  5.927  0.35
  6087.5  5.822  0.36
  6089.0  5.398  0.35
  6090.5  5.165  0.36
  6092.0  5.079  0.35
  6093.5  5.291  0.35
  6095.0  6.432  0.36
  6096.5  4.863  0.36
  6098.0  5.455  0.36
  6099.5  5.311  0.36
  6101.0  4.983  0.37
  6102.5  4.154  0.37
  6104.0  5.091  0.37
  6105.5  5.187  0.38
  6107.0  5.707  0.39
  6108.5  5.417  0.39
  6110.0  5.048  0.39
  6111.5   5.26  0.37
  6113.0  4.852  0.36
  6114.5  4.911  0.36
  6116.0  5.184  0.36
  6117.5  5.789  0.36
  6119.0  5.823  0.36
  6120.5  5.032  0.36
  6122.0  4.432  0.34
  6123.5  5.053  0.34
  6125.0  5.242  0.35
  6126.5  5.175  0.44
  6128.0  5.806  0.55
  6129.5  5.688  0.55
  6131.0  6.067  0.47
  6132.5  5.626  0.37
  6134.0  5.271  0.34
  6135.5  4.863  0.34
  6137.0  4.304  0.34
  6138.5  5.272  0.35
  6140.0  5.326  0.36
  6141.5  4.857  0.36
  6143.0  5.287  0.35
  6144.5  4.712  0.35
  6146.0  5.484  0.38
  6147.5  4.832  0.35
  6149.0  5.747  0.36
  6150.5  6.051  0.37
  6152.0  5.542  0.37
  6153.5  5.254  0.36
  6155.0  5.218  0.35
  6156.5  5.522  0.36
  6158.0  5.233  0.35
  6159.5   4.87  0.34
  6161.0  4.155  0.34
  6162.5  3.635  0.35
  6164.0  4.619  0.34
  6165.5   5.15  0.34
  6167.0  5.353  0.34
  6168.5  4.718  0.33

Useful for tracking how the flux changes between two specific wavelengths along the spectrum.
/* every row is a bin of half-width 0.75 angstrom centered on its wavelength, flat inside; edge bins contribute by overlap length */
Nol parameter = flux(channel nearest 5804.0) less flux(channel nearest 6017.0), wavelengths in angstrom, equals 1.4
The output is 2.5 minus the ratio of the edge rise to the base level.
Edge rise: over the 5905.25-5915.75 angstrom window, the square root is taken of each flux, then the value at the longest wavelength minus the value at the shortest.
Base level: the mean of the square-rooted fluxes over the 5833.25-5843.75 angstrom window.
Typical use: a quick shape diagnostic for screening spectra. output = 2.47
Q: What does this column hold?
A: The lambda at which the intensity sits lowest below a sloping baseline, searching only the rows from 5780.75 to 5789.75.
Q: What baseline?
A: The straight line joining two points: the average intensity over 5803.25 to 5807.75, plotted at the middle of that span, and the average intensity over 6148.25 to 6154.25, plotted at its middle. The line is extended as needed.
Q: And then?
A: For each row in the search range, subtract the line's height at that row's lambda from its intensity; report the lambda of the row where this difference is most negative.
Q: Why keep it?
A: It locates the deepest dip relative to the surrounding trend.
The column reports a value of 5781.5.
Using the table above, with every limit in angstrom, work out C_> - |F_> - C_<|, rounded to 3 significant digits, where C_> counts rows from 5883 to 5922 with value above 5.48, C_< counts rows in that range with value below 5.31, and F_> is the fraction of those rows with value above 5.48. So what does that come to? -14.9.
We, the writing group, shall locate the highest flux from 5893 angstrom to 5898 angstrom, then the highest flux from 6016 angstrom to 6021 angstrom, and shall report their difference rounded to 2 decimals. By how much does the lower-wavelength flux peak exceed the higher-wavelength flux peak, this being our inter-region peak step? -0.65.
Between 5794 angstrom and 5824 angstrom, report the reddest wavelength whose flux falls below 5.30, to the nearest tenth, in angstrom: 5823.5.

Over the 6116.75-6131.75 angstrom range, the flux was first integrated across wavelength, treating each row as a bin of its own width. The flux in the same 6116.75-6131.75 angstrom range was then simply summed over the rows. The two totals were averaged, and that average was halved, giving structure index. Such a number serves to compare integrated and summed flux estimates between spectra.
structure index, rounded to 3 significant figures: 33.8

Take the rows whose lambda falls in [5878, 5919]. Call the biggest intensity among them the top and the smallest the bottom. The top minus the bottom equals 3.3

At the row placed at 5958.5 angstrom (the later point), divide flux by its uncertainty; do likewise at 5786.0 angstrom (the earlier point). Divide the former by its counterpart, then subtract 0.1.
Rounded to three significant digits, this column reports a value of 1.36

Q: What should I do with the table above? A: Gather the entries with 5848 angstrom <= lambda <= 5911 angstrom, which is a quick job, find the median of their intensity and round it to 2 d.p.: 5.23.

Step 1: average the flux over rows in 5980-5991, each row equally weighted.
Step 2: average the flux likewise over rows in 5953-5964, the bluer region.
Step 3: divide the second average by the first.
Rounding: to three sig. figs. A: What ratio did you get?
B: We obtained 1.03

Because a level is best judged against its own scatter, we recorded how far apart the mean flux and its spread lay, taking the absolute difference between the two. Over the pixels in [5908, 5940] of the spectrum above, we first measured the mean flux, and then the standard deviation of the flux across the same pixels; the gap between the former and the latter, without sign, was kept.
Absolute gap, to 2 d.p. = 5.02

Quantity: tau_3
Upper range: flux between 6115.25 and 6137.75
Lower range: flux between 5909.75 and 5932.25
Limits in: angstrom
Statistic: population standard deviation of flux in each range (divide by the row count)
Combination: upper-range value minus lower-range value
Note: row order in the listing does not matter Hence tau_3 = 0.23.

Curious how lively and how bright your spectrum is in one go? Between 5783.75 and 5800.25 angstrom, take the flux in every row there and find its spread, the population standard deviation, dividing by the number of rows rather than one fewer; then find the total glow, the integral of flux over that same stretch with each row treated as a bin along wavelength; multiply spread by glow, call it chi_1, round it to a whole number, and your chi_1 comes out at 36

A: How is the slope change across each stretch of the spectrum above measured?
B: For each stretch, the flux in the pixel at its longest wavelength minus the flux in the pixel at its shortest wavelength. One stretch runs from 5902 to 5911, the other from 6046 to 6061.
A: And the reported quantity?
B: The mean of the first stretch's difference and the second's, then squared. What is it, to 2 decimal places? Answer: 0.03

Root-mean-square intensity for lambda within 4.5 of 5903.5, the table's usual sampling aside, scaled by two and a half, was 12.9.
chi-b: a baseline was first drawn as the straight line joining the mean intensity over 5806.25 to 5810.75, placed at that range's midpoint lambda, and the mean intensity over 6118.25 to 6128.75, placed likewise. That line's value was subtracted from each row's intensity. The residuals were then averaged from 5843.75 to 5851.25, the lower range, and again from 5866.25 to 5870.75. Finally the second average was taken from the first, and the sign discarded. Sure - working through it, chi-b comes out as 0.51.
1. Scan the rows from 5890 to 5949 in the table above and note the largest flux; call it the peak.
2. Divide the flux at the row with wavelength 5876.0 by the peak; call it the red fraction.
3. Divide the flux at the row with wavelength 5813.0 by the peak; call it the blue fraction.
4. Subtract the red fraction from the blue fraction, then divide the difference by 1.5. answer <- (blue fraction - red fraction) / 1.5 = 0.20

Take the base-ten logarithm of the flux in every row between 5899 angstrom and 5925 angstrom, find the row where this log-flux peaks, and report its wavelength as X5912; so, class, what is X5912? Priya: 5903.0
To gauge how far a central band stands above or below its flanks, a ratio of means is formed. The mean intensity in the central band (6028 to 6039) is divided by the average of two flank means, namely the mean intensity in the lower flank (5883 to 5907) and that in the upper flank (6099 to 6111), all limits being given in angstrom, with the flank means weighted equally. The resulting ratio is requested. 1.13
